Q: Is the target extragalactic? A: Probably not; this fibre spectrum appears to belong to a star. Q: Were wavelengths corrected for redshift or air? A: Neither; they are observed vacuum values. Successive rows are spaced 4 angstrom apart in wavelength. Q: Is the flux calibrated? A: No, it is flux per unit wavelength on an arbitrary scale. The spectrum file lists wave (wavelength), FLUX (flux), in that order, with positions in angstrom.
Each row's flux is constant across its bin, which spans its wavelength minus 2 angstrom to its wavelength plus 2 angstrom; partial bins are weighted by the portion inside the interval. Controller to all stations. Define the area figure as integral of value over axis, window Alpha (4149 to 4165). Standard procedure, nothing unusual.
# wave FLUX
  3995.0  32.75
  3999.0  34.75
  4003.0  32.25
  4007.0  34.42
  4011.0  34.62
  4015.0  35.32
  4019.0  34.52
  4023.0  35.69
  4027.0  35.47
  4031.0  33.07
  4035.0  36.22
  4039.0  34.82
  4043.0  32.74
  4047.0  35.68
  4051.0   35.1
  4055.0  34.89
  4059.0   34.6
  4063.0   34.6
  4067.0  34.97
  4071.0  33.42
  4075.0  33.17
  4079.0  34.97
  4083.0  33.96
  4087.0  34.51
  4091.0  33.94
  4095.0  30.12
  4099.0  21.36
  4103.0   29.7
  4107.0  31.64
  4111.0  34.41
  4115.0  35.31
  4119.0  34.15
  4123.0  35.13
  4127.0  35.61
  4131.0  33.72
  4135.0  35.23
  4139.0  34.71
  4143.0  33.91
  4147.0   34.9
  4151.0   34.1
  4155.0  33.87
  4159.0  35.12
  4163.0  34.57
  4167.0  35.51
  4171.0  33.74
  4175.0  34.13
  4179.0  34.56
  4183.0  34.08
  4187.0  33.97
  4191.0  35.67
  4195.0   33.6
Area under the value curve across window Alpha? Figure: 551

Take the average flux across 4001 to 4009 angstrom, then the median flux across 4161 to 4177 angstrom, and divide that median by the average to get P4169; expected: 1.03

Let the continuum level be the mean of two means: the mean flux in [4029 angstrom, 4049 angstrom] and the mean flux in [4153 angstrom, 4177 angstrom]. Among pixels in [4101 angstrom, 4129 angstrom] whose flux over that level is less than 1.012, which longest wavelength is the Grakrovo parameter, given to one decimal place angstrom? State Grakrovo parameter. 4119.0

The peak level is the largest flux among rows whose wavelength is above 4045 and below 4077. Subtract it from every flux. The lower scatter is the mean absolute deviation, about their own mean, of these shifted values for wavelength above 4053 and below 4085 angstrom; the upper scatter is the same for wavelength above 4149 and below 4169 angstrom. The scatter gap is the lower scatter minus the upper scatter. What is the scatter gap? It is 0.1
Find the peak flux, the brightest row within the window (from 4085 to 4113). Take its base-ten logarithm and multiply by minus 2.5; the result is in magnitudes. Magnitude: -3.84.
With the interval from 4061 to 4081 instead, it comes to -3.86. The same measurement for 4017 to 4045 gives -3.90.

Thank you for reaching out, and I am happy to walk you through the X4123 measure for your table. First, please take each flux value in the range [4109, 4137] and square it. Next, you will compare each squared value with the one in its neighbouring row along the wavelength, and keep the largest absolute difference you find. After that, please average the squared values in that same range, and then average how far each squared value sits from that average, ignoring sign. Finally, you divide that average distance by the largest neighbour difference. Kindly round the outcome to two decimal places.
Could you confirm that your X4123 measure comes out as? 0.32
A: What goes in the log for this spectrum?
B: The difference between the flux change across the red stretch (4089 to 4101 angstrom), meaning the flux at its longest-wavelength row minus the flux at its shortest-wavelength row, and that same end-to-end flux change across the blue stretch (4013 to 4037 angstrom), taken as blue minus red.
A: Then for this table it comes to 13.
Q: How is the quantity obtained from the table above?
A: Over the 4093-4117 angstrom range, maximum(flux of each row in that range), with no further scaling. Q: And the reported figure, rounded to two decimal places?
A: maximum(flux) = 35.31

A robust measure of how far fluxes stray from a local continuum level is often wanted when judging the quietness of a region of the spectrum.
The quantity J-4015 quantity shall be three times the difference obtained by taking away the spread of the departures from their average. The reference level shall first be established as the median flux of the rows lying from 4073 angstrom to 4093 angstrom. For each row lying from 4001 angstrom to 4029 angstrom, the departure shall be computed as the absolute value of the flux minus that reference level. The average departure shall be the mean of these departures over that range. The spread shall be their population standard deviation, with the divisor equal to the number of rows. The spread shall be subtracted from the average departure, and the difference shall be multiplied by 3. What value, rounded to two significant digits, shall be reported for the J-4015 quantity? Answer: 1.9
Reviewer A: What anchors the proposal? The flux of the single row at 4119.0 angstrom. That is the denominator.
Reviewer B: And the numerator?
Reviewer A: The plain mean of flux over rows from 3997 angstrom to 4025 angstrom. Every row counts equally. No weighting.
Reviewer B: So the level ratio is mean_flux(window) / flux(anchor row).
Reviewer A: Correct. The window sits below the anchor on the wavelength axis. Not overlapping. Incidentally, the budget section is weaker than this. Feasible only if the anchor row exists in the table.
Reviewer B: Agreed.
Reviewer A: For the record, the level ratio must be 1.01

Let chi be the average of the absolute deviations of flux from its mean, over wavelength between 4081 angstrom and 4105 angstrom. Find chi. 3.54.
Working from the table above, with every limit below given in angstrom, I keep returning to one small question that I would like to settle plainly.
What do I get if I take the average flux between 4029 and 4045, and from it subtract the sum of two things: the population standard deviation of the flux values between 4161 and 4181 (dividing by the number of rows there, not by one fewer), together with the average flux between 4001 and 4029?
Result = -1.0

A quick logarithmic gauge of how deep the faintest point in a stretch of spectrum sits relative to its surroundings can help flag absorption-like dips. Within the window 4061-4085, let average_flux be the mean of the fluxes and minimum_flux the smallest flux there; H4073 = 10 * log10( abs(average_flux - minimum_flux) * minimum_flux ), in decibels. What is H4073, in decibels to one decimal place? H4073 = 15.3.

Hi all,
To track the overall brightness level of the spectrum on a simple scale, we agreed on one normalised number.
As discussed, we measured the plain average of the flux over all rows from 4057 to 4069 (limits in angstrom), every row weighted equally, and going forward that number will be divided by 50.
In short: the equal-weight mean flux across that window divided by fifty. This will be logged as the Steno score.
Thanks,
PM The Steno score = 0.694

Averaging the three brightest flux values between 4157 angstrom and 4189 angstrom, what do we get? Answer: 35.1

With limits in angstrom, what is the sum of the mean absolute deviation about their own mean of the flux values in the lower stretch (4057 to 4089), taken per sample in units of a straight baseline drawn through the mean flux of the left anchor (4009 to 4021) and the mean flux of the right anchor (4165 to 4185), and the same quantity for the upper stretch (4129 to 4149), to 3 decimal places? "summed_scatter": 0.032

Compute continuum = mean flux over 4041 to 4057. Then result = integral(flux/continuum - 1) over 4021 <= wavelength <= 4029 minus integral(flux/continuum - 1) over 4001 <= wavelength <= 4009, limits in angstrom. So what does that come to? 0.52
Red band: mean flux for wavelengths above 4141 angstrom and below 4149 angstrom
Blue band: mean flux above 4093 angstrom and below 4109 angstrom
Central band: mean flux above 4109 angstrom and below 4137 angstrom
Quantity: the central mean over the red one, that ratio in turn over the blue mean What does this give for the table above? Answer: 0.036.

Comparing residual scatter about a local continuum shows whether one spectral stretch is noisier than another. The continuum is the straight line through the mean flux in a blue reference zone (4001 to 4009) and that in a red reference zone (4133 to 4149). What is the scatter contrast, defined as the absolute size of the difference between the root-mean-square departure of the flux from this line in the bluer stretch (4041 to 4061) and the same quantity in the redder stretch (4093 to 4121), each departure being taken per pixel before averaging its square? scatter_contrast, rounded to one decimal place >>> 4.3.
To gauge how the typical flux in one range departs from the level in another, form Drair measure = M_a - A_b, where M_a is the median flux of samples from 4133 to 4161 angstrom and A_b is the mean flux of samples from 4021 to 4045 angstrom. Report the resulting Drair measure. 0.0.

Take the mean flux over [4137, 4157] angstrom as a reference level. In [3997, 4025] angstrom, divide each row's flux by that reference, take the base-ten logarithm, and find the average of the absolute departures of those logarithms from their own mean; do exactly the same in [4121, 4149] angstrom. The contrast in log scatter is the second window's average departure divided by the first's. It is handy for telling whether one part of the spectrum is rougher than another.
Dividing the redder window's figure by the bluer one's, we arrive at 0.79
